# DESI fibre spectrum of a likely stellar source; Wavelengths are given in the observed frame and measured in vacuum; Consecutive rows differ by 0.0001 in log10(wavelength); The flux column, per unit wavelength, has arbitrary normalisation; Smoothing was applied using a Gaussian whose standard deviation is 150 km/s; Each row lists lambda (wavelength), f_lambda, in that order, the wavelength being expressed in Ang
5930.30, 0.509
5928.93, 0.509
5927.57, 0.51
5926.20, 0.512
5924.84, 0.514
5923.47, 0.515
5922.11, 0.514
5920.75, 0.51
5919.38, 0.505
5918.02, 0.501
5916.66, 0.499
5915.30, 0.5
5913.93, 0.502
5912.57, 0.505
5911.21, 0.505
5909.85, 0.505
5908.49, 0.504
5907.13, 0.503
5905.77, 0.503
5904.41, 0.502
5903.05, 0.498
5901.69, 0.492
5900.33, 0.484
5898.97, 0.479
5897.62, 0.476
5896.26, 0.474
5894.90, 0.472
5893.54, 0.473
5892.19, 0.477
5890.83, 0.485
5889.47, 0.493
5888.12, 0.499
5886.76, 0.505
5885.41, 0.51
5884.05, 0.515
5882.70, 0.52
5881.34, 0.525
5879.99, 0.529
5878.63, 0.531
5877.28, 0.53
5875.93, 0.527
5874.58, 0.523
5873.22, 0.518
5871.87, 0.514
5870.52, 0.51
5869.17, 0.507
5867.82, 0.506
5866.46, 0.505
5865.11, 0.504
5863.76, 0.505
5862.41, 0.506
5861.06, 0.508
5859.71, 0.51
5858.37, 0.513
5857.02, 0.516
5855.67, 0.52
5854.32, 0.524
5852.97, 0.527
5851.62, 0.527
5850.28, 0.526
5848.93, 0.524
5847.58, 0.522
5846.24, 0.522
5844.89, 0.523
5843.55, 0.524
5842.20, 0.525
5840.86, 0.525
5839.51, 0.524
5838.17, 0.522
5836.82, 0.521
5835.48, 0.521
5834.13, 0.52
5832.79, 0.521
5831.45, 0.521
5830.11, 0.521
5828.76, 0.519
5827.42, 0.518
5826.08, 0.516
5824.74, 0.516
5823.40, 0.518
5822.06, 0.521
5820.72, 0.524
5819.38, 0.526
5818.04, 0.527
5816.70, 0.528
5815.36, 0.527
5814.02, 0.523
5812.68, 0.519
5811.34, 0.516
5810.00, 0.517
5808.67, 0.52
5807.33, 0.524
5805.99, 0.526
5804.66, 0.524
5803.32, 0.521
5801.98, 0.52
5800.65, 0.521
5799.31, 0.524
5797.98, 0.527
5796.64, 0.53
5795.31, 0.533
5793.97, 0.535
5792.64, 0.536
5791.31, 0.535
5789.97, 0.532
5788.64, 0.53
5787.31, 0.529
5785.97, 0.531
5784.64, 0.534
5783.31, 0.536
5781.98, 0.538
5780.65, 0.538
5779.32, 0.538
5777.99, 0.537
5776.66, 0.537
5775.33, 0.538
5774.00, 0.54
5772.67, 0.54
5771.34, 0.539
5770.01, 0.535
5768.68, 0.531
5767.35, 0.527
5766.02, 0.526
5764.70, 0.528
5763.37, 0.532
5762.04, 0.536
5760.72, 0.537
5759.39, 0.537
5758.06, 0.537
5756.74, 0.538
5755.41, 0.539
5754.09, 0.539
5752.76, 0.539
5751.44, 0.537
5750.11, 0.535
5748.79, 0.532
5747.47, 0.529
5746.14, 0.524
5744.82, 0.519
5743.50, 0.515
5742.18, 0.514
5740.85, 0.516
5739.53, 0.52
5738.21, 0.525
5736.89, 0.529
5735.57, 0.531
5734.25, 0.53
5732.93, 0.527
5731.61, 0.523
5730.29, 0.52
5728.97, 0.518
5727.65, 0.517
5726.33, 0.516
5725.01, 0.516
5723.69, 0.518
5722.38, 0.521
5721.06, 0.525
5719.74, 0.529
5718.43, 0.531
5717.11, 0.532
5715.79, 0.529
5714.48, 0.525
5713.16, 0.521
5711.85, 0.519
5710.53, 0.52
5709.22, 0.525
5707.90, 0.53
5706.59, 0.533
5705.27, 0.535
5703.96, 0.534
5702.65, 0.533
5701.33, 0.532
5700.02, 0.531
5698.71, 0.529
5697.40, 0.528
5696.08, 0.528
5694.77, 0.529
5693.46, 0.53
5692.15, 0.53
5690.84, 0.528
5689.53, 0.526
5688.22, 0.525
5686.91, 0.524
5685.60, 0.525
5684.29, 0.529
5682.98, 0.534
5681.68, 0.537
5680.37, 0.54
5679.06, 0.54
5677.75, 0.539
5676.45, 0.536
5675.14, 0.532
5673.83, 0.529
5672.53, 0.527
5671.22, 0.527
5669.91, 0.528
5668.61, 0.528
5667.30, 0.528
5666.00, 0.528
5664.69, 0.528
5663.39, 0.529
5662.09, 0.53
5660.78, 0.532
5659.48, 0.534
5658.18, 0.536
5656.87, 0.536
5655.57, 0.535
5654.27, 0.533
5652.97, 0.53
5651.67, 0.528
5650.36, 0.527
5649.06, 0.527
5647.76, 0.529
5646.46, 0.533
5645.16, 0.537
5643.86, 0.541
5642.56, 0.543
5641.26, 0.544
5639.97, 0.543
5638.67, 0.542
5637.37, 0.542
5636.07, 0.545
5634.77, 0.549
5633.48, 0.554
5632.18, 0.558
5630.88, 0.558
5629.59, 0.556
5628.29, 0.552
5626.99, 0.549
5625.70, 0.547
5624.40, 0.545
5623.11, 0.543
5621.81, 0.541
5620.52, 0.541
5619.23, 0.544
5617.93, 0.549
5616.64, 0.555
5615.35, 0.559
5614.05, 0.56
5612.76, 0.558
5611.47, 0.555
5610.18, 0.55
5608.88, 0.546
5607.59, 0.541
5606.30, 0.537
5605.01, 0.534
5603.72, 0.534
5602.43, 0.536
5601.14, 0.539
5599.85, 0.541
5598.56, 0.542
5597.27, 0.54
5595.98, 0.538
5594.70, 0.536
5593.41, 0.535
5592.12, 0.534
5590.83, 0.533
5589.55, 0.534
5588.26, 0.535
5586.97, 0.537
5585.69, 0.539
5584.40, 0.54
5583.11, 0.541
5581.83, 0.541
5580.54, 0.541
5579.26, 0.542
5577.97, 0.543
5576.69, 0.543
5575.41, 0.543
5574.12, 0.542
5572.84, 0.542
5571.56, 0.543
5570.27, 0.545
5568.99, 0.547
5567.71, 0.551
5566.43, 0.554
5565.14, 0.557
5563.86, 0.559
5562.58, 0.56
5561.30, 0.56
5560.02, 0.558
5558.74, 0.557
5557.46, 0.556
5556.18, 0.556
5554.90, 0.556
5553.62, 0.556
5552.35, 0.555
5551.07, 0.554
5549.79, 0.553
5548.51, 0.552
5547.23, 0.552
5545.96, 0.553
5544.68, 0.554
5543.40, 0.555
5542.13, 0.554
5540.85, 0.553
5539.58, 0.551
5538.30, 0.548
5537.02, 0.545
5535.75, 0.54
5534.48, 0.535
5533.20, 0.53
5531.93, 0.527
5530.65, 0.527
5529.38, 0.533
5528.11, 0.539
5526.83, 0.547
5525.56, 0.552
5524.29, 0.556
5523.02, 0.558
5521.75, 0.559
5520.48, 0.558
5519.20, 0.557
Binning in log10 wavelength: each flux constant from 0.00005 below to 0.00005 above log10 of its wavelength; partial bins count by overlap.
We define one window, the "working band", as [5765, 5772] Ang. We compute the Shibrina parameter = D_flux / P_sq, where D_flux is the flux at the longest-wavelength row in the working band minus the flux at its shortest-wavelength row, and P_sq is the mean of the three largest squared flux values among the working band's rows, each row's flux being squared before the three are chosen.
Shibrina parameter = 0.05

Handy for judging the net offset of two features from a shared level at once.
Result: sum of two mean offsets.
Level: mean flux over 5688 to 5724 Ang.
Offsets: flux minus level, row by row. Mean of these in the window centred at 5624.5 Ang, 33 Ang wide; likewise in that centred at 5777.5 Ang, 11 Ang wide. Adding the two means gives 0.03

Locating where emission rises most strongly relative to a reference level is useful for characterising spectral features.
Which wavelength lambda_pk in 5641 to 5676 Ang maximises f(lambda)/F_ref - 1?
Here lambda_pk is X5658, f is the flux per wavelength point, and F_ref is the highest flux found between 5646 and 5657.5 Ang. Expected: 5641.26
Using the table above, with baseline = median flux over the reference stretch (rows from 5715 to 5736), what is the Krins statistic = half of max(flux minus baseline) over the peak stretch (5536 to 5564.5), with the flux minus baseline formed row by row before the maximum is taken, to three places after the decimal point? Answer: 0.018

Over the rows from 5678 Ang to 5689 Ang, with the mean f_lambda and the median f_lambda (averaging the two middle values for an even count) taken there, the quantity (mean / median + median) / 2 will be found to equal 0.766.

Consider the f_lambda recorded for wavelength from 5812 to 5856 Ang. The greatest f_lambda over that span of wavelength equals 0.528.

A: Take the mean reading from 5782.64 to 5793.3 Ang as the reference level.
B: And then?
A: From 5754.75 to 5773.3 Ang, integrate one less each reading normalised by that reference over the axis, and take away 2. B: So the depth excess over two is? -2.1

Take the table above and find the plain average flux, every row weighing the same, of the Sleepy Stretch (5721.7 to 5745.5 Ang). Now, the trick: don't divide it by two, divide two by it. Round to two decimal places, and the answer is 3.84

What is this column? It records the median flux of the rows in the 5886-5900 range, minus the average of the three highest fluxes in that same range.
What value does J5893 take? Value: -0.021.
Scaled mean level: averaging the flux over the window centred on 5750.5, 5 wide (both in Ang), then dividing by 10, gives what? 0.0536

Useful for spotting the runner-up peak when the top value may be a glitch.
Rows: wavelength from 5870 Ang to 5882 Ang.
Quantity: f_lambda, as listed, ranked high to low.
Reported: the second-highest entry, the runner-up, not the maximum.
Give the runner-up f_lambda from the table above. 0.53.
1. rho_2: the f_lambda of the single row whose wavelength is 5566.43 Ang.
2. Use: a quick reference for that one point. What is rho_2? 0.554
